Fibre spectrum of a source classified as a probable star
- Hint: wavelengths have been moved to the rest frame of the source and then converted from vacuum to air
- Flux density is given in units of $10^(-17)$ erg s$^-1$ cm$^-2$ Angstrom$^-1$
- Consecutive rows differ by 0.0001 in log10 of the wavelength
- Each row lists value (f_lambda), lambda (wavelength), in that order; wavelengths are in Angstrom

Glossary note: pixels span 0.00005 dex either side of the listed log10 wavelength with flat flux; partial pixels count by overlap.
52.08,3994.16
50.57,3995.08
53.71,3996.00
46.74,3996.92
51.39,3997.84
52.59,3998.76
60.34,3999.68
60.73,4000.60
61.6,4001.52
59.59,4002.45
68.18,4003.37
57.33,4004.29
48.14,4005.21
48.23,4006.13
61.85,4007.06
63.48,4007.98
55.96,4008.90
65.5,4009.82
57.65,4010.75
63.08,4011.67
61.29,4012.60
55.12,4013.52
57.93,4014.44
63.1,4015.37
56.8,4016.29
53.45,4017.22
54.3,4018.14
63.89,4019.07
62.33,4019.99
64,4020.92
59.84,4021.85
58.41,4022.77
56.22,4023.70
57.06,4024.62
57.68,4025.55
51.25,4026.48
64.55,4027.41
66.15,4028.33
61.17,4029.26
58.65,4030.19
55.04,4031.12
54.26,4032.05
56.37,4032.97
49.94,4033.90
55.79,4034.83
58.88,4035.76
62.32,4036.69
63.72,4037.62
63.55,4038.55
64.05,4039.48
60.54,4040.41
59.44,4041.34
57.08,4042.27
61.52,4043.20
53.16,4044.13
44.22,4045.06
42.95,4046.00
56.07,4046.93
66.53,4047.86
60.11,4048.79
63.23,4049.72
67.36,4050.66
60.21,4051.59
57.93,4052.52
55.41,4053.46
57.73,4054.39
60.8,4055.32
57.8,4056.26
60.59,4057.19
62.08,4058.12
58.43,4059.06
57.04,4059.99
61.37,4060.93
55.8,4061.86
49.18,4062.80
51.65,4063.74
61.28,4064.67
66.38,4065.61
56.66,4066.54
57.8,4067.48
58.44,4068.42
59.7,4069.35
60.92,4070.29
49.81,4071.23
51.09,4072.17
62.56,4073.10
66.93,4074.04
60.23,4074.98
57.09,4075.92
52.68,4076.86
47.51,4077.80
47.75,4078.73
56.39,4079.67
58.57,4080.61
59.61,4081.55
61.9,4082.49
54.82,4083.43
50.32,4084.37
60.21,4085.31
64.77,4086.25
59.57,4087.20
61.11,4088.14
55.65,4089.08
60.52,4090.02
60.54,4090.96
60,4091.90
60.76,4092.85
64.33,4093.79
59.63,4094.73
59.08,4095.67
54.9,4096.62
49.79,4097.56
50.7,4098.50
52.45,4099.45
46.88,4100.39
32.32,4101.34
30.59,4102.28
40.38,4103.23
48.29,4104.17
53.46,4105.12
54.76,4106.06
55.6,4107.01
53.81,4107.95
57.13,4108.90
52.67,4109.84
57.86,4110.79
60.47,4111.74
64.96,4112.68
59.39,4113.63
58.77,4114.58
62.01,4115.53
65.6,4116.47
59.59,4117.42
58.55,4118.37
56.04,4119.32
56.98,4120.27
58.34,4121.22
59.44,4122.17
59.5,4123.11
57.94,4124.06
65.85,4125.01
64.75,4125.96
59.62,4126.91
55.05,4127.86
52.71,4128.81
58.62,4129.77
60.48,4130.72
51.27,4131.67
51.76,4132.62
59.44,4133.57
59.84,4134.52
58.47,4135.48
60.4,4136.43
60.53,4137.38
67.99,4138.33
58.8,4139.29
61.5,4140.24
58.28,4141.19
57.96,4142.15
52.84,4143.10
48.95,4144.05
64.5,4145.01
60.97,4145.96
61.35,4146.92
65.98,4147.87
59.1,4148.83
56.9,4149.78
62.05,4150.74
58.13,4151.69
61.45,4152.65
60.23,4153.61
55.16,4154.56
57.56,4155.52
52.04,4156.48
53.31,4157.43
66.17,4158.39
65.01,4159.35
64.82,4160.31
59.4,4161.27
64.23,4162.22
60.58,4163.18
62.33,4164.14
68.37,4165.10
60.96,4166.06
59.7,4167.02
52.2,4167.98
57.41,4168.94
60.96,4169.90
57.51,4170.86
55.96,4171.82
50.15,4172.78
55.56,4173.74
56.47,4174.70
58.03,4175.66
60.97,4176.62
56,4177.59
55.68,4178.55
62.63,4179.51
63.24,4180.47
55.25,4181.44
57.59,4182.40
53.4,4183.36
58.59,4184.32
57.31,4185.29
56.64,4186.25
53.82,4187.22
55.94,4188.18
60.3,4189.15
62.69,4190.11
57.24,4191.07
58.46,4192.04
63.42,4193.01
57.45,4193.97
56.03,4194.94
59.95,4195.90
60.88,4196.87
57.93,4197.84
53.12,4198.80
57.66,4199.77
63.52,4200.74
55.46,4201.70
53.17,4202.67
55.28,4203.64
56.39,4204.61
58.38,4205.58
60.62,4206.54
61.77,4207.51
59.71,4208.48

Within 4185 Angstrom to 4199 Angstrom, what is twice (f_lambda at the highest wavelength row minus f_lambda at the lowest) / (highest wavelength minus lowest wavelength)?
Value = -0.62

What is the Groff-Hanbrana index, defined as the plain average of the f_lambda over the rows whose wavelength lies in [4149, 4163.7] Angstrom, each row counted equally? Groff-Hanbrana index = 59.8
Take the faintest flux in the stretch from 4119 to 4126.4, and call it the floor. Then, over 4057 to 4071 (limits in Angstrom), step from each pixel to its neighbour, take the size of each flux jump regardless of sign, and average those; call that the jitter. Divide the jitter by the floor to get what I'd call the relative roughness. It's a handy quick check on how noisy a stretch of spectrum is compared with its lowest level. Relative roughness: 0.069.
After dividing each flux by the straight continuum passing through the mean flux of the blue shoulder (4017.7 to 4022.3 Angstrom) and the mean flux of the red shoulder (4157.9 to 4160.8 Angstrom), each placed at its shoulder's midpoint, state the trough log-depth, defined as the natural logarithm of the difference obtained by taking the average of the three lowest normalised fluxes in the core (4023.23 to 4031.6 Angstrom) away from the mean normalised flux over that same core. -2.6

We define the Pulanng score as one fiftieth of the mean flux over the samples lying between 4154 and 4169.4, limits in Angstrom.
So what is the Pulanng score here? 1.20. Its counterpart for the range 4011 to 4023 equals 1.19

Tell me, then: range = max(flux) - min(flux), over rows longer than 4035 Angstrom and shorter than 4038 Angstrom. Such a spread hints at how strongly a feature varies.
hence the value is 4.8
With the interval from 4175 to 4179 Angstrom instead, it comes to 5.3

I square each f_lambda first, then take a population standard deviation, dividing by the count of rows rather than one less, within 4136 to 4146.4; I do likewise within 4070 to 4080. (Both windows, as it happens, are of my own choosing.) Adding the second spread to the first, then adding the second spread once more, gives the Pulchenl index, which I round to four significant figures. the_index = 1966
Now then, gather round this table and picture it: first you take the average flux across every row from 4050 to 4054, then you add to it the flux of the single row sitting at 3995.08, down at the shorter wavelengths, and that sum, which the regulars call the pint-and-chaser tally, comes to 111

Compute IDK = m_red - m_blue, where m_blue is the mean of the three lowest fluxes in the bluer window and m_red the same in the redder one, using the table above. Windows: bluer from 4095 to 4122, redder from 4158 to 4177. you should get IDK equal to 18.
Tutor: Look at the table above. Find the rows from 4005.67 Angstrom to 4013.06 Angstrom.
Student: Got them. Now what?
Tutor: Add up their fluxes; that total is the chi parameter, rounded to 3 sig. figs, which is 477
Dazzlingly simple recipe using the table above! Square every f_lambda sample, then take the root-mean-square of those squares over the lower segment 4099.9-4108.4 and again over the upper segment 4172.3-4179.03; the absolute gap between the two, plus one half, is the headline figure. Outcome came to 820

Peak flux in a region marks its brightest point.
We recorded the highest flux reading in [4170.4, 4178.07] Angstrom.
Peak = 60.97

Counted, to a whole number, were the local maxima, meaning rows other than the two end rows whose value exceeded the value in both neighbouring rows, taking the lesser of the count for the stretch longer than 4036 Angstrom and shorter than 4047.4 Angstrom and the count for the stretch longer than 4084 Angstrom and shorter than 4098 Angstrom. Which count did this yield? 3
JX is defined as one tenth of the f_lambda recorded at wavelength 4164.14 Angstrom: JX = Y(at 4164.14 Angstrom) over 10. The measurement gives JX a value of 6.2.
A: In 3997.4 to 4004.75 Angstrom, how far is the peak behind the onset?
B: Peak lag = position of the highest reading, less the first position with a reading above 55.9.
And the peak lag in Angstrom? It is 3.7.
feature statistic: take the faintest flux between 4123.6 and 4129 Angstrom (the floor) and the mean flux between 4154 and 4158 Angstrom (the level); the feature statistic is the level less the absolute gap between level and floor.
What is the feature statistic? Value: 52.7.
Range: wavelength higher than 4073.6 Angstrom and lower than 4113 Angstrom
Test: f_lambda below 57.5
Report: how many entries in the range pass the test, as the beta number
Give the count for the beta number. 23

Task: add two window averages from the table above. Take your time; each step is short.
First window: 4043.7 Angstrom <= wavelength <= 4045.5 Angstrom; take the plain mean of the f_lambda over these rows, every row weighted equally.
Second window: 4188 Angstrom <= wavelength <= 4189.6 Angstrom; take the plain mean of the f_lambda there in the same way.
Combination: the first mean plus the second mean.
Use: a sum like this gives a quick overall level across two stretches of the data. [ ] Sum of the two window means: 107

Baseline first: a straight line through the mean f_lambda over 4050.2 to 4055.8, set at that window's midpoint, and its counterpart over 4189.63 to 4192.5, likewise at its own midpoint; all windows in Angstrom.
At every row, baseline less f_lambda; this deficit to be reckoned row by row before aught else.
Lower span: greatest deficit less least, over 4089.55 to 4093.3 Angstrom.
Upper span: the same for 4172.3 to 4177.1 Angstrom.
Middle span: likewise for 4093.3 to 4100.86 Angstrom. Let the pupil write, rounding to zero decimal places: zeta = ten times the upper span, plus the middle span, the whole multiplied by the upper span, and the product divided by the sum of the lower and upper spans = 117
